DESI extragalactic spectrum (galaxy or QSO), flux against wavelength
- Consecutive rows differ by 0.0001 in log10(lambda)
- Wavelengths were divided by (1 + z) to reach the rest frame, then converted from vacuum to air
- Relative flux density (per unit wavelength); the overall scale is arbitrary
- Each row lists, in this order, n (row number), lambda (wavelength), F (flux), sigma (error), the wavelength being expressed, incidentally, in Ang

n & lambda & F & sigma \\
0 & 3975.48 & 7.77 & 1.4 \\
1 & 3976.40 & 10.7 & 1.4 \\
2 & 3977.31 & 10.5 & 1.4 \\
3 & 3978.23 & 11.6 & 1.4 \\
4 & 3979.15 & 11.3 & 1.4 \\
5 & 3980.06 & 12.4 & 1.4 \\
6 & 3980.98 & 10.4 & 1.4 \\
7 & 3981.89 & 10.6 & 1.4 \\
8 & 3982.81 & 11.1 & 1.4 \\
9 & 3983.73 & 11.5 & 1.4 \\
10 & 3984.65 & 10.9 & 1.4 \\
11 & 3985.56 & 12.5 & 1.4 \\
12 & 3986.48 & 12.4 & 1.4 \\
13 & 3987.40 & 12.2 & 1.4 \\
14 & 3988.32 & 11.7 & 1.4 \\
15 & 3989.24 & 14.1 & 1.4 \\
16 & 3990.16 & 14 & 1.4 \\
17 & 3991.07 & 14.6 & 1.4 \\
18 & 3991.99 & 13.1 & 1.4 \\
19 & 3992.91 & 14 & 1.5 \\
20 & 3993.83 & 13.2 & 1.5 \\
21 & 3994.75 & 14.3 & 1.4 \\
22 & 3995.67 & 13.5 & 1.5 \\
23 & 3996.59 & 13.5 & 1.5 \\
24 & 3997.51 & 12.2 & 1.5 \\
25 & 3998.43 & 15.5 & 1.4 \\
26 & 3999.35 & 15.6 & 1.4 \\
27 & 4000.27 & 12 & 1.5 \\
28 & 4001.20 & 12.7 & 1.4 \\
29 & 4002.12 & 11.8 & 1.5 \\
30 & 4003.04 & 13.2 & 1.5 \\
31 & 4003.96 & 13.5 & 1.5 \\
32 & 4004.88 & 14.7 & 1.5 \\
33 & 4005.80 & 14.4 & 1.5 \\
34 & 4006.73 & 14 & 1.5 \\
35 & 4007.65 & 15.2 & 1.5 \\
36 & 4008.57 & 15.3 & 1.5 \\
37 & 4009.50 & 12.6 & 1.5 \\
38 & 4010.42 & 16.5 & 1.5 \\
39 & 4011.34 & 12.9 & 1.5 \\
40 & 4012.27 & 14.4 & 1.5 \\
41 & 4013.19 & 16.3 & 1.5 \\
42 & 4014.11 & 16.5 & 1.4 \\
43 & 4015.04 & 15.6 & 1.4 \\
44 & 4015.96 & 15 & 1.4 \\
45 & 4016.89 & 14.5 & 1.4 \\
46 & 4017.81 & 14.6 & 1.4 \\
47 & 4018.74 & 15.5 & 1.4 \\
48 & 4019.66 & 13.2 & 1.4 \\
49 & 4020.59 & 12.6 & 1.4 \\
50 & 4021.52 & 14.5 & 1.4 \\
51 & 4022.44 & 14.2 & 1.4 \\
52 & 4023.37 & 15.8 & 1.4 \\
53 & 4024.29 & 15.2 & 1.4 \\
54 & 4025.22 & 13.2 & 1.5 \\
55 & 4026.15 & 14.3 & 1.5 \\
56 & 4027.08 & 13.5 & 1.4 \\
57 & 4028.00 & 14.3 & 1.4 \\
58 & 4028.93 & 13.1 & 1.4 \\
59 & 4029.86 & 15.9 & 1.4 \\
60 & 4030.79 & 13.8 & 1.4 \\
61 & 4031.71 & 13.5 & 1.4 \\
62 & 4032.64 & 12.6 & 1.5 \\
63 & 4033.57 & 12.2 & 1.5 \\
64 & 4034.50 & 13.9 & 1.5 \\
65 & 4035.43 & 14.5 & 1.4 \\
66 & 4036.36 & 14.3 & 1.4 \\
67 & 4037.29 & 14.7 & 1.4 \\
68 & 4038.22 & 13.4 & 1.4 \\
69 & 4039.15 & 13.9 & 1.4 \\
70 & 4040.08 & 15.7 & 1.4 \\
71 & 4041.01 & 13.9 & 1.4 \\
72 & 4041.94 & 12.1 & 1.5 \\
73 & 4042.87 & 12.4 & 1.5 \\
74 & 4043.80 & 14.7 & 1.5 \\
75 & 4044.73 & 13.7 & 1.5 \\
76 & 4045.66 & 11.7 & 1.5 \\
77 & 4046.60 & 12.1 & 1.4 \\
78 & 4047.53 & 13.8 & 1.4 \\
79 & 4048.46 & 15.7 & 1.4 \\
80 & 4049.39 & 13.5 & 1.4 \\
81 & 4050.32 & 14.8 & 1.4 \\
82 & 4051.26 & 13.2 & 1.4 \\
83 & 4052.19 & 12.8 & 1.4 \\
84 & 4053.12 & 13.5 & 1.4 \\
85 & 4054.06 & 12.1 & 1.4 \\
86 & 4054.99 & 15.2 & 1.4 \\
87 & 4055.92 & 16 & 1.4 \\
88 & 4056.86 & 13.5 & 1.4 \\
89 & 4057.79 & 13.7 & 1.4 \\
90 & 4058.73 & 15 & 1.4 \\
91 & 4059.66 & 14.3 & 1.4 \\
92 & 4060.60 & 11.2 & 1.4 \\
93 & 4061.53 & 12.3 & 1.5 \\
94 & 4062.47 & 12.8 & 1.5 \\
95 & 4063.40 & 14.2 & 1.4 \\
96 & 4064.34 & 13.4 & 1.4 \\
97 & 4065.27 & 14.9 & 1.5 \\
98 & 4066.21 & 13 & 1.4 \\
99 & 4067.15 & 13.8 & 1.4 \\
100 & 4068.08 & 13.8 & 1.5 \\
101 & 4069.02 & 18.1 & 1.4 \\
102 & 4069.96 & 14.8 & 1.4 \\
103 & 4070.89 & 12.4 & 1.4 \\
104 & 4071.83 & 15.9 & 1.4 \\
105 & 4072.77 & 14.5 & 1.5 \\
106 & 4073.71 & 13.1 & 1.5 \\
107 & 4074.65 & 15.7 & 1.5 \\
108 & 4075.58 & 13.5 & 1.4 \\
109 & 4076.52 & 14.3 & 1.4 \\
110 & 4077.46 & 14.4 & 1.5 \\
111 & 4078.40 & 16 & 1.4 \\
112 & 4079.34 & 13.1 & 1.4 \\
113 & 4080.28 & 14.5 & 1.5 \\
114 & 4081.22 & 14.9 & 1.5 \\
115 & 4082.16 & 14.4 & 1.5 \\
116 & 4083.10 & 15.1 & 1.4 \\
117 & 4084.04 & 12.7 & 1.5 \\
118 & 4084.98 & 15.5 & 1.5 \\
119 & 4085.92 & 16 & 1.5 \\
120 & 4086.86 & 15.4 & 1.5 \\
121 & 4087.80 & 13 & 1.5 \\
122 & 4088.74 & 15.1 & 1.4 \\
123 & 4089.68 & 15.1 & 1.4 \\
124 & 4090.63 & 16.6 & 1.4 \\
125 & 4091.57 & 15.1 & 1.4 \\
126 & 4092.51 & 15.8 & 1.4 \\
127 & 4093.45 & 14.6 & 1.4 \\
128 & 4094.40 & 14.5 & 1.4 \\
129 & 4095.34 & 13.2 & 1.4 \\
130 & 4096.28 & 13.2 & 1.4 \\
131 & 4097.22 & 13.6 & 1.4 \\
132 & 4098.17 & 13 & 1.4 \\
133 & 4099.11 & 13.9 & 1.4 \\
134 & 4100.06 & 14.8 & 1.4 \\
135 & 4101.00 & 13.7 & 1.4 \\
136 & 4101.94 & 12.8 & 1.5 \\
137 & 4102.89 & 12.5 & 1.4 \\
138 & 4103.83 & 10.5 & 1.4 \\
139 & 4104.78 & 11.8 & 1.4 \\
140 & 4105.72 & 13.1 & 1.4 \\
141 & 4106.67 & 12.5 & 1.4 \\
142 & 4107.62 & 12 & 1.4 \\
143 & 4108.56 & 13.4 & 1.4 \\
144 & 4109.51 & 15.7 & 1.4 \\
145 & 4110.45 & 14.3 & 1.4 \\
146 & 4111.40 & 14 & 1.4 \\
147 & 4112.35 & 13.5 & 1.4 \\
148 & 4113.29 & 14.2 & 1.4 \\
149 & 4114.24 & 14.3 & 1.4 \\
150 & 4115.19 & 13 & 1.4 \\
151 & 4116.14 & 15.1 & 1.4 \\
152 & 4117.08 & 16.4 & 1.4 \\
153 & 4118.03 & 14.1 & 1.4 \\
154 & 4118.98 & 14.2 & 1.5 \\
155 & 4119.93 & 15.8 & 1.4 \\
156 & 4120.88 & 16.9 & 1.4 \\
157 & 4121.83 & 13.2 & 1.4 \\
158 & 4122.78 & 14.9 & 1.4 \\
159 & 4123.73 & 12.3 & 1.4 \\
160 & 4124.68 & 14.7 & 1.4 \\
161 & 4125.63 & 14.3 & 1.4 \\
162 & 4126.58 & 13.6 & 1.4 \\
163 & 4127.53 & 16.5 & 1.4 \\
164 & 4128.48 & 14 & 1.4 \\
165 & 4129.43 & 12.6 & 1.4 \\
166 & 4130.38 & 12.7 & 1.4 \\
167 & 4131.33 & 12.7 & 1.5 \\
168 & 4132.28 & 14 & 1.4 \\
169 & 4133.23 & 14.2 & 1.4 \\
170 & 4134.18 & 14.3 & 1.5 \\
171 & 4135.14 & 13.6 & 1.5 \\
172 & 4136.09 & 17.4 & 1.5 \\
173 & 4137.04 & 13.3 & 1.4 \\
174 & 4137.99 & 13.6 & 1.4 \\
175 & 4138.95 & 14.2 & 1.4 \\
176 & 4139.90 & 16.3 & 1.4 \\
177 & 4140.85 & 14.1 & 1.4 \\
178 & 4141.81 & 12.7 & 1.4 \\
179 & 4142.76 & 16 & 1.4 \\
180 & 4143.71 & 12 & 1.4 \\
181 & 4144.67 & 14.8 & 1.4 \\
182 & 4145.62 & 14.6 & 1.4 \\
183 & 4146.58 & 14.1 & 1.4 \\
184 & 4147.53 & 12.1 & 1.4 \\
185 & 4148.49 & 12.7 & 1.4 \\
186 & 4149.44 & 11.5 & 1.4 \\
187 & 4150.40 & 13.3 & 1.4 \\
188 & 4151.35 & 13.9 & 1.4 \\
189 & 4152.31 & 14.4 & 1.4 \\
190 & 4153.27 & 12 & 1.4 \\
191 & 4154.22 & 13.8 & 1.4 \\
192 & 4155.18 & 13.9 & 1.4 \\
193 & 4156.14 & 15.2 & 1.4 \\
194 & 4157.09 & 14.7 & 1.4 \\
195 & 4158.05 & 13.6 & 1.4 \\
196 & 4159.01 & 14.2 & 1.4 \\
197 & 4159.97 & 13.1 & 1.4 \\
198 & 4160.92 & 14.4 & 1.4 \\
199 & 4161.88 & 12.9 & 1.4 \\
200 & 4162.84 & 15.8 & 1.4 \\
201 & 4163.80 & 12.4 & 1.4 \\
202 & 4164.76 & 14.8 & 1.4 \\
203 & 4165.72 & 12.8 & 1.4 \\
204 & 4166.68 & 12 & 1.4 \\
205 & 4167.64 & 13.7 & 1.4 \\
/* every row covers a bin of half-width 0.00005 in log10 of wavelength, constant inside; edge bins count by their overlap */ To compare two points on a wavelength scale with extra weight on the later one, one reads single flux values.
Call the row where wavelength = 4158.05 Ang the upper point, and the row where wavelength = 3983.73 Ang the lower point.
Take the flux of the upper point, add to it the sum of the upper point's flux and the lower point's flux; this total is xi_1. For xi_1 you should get 38.7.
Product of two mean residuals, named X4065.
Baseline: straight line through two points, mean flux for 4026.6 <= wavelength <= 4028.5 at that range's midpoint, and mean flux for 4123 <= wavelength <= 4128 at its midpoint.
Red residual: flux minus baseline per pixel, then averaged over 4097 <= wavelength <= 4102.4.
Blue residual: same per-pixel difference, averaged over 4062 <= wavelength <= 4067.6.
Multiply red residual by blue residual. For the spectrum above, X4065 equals 0.2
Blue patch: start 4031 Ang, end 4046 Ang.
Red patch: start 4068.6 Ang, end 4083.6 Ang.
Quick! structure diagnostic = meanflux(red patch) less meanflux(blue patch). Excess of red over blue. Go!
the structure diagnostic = 1.1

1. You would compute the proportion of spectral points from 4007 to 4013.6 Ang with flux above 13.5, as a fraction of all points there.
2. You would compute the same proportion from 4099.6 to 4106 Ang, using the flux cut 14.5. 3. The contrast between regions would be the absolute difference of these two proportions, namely 0.6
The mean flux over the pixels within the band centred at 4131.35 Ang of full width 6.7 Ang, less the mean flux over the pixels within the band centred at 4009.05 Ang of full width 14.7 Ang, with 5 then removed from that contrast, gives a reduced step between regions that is -6.0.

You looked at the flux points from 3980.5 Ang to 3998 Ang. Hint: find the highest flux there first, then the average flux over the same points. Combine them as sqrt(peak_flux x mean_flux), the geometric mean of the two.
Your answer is 13.6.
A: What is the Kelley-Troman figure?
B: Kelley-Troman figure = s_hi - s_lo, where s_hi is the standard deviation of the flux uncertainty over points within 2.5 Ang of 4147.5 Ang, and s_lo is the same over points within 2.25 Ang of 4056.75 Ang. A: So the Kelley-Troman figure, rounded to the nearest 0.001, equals 0.000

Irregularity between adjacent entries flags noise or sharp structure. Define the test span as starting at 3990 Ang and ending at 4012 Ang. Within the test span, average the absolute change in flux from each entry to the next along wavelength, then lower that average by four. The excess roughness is -2.67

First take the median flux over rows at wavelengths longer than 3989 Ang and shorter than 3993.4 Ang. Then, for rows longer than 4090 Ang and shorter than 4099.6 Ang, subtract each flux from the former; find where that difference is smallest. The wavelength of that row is 4090.63 Ang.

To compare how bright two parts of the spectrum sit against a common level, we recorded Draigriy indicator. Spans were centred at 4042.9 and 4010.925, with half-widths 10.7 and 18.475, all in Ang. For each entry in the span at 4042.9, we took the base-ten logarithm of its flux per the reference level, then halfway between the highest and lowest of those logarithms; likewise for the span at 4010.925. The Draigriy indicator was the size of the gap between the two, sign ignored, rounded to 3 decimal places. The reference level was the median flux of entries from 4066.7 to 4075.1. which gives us 0.013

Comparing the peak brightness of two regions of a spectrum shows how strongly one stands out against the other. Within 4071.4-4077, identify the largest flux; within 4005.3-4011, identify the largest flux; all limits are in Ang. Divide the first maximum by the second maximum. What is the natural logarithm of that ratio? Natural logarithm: -0.037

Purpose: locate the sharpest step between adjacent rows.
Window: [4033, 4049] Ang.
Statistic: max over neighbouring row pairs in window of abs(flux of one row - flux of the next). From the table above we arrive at 2.30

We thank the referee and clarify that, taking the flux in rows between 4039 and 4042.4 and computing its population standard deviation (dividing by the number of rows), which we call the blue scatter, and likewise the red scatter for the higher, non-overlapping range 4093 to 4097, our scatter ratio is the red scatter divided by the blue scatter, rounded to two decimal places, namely 0.53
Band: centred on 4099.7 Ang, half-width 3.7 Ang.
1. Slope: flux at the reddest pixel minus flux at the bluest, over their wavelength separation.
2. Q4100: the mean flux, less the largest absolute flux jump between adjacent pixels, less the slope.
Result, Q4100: 12.4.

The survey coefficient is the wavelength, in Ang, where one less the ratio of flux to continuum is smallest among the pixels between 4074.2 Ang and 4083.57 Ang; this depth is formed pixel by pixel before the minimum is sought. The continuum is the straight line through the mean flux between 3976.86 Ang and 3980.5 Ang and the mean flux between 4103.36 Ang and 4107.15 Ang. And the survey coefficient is 4078.40 Ang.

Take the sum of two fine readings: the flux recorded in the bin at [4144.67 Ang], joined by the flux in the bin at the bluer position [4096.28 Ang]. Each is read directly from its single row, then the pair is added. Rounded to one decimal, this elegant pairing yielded 28.0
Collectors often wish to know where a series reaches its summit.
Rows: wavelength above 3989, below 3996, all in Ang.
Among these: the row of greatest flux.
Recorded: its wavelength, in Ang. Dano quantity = 3991.07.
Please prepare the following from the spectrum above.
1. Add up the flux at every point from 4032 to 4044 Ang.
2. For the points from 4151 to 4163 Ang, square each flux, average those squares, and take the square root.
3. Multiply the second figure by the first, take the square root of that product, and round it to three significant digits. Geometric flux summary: 50.0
